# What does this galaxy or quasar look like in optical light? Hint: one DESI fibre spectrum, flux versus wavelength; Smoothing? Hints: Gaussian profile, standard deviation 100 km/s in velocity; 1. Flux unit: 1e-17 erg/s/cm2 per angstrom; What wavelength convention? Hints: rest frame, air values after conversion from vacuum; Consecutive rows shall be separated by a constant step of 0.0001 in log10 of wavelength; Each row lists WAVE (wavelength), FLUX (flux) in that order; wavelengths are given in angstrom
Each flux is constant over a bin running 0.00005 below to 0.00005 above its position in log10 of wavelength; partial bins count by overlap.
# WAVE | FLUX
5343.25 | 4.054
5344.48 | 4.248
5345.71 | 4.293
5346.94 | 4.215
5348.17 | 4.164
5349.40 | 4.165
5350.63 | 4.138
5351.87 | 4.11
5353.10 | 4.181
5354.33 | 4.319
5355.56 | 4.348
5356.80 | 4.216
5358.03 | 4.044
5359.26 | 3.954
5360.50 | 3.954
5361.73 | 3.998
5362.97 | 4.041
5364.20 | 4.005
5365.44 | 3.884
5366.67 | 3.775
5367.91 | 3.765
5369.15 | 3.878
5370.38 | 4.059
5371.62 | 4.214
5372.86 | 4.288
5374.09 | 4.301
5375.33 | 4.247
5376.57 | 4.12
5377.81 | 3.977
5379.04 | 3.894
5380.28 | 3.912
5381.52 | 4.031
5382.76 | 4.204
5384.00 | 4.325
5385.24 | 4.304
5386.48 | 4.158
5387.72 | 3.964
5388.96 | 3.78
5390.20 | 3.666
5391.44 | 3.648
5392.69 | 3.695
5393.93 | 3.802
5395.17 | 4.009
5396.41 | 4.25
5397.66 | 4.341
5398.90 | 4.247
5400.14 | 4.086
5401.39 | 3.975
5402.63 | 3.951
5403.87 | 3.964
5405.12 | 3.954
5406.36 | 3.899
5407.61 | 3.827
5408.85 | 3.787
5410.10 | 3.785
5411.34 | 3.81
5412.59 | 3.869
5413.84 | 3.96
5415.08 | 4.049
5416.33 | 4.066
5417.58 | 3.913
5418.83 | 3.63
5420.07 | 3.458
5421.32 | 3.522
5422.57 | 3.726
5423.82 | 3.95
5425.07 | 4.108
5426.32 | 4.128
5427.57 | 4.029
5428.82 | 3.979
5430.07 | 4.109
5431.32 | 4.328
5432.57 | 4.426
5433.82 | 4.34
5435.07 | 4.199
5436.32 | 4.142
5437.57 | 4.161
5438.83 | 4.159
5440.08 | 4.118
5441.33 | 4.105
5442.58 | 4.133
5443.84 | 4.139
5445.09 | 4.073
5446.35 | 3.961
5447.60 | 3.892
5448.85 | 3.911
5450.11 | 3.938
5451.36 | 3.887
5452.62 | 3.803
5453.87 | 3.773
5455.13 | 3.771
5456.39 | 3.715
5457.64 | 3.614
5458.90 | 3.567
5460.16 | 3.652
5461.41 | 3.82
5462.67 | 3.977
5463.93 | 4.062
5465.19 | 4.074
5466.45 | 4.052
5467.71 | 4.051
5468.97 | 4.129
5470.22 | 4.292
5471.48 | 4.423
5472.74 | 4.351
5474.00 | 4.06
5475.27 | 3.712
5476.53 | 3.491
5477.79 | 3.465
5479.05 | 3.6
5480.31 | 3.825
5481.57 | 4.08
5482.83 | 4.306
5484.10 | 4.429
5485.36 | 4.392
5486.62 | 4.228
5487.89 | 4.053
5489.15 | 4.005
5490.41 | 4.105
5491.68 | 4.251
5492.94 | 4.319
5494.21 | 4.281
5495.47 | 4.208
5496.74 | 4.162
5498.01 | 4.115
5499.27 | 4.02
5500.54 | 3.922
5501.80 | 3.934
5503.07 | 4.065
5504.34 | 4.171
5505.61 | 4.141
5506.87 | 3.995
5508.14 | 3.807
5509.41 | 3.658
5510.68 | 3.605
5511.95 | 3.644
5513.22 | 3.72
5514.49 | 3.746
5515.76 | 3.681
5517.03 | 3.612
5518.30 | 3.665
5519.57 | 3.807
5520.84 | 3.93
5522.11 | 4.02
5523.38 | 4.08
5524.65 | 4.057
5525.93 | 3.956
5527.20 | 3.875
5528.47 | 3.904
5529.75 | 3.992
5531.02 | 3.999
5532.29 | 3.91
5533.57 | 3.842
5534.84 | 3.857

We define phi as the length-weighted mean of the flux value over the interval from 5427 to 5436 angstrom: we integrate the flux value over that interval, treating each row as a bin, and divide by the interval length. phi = 4.20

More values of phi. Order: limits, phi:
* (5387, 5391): 3.81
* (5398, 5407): 4.02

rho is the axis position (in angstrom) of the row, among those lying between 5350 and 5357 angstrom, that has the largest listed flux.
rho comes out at 5355.56 angstrom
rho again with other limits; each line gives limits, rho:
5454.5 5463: 5462.67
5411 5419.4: 5416.33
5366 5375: 5374.09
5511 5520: 5519.57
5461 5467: 5465.19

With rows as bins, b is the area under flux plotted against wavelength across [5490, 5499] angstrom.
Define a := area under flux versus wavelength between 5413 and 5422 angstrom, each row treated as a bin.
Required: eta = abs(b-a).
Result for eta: 3.6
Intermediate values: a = 34.2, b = 37.8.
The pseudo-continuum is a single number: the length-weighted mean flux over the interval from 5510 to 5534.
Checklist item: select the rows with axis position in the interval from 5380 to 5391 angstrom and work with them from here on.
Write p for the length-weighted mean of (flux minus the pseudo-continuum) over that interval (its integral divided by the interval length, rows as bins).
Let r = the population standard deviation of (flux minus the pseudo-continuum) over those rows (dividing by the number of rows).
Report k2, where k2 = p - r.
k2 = -0.02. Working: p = 0.19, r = 0.216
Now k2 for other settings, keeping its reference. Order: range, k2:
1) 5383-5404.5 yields -0.06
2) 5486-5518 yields -0.10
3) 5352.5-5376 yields 0.05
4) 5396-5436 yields -0.08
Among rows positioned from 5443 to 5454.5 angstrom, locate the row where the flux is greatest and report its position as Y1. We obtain 5443.84 angstrom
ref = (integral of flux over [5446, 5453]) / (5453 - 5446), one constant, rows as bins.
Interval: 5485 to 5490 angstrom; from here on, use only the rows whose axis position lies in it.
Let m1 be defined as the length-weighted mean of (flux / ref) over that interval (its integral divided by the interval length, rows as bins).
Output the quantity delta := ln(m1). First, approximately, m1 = 1.07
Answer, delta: 0.064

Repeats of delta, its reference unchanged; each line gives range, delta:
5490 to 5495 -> 0.084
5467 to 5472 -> 0.079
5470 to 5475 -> 0.081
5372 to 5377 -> 0.084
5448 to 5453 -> -0.003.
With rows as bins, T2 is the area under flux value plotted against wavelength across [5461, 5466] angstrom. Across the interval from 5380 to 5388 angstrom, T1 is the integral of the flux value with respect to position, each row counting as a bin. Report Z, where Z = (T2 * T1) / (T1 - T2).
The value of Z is 50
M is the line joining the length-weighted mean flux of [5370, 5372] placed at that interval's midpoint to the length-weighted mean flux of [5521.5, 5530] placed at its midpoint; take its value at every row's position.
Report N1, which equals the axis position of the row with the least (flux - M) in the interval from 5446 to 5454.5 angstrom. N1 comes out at 5453.87 angstrom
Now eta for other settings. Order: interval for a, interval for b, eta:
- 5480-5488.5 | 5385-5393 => 4.7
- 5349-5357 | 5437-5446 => 3.4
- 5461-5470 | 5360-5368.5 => 3.1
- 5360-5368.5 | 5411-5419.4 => 0.5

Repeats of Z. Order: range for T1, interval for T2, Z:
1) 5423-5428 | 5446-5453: -78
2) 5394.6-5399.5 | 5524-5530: -160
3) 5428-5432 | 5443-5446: 47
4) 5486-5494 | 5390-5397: 142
